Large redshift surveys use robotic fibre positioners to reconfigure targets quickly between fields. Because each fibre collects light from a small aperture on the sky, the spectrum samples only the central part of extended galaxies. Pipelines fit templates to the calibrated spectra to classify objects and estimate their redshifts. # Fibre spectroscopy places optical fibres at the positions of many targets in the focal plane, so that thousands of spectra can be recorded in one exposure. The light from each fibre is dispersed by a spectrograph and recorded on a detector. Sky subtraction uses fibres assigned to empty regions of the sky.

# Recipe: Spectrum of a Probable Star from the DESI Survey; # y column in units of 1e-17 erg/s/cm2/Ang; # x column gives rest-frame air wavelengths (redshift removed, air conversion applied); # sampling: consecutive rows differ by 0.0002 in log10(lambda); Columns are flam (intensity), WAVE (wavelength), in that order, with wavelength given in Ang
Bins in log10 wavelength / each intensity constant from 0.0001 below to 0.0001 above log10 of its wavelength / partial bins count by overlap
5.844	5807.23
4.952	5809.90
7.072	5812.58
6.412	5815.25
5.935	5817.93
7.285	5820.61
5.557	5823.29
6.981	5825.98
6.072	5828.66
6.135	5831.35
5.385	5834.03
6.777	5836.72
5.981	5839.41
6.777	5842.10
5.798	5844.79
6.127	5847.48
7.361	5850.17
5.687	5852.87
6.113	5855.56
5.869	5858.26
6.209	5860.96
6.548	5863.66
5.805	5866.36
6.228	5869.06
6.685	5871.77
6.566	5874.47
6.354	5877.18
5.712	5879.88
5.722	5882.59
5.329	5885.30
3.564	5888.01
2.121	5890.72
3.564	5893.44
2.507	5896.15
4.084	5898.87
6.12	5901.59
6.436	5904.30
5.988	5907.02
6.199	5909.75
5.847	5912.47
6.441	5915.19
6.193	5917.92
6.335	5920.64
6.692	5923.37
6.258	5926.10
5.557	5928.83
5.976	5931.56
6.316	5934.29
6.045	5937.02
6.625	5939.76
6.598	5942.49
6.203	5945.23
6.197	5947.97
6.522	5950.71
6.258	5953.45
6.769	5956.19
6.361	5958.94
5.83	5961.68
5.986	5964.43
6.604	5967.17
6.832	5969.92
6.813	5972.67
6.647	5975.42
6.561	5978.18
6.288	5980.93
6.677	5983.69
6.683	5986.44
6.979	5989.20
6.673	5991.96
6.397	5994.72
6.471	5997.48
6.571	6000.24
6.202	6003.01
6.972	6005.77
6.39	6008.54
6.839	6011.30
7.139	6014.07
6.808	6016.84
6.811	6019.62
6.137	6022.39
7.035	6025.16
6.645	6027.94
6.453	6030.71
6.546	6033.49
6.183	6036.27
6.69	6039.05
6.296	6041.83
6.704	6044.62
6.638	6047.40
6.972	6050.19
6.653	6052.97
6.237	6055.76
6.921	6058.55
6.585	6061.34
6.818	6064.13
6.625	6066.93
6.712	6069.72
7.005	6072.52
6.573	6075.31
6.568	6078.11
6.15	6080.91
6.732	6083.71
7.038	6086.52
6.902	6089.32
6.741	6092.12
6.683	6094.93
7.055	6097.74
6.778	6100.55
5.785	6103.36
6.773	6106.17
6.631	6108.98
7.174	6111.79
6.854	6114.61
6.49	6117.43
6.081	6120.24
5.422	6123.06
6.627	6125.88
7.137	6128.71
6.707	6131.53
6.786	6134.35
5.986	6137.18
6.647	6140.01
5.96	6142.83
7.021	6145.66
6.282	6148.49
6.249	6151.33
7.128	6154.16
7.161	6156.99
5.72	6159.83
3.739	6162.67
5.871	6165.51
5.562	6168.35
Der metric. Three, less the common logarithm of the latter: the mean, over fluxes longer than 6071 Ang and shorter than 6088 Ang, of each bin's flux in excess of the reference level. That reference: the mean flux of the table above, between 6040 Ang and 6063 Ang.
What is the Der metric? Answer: 4.3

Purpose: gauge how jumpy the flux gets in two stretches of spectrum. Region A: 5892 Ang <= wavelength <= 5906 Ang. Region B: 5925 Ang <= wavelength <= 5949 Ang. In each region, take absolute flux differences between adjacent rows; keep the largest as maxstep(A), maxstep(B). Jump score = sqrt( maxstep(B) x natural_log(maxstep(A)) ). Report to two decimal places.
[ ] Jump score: 0.71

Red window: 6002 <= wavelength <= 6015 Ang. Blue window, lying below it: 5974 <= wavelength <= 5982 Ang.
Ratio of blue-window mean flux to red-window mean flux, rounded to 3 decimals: 0.969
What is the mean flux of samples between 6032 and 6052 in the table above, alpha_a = 6.58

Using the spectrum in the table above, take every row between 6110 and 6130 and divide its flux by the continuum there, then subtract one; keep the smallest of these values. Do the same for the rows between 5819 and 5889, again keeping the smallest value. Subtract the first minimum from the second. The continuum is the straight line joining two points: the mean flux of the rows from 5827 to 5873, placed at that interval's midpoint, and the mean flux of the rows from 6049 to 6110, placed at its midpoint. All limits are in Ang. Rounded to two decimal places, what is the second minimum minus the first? -0.23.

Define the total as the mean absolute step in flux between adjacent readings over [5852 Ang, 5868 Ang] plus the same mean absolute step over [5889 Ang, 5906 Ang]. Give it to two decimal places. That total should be 1.70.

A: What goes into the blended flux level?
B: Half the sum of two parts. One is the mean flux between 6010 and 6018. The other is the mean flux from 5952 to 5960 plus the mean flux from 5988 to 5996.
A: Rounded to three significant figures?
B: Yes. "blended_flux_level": 10.0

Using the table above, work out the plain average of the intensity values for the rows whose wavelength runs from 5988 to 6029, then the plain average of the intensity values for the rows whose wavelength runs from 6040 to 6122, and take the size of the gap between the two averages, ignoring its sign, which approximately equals 0.0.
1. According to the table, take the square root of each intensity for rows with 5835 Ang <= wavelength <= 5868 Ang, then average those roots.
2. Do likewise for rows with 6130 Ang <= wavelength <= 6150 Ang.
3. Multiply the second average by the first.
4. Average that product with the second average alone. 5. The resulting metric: 4.45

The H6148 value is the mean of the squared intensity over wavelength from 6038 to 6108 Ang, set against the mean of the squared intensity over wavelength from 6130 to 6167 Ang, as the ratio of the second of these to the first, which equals 0.89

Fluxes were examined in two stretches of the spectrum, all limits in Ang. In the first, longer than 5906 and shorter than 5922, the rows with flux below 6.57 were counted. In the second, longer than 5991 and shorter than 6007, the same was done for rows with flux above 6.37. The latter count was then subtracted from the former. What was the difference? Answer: 1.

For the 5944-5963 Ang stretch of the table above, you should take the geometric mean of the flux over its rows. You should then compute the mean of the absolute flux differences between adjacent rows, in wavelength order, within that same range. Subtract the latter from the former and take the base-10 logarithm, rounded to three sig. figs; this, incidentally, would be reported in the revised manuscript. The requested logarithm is 0.775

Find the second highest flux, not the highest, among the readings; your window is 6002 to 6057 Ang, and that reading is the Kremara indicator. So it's 7.035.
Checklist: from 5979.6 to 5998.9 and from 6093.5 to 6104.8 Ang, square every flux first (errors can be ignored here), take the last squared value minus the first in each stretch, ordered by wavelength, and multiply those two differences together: -26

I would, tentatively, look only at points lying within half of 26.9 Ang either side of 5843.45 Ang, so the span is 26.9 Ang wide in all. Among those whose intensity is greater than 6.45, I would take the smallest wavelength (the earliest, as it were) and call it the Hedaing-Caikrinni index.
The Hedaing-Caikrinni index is 5836.72 Ang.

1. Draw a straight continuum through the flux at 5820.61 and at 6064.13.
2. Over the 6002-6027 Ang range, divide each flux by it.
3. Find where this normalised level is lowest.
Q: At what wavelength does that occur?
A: 6022.39 Ang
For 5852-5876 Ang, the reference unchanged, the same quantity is 5852.87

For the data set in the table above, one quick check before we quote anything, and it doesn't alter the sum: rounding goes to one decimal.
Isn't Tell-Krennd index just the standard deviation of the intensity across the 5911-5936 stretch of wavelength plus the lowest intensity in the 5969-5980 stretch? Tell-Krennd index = 6.9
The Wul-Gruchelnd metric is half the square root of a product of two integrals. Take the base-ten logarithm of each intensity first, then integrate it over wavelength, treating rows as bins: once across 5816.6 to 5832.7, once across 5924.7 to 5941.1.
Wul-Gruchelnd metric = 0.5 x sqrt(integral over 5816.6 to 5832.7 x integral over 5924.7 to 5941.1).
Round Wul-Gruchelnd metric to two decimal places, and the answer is 6.44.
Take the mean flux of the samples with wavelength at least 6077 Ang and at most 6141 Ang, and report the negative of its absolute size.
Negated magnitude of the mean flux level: -6.60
